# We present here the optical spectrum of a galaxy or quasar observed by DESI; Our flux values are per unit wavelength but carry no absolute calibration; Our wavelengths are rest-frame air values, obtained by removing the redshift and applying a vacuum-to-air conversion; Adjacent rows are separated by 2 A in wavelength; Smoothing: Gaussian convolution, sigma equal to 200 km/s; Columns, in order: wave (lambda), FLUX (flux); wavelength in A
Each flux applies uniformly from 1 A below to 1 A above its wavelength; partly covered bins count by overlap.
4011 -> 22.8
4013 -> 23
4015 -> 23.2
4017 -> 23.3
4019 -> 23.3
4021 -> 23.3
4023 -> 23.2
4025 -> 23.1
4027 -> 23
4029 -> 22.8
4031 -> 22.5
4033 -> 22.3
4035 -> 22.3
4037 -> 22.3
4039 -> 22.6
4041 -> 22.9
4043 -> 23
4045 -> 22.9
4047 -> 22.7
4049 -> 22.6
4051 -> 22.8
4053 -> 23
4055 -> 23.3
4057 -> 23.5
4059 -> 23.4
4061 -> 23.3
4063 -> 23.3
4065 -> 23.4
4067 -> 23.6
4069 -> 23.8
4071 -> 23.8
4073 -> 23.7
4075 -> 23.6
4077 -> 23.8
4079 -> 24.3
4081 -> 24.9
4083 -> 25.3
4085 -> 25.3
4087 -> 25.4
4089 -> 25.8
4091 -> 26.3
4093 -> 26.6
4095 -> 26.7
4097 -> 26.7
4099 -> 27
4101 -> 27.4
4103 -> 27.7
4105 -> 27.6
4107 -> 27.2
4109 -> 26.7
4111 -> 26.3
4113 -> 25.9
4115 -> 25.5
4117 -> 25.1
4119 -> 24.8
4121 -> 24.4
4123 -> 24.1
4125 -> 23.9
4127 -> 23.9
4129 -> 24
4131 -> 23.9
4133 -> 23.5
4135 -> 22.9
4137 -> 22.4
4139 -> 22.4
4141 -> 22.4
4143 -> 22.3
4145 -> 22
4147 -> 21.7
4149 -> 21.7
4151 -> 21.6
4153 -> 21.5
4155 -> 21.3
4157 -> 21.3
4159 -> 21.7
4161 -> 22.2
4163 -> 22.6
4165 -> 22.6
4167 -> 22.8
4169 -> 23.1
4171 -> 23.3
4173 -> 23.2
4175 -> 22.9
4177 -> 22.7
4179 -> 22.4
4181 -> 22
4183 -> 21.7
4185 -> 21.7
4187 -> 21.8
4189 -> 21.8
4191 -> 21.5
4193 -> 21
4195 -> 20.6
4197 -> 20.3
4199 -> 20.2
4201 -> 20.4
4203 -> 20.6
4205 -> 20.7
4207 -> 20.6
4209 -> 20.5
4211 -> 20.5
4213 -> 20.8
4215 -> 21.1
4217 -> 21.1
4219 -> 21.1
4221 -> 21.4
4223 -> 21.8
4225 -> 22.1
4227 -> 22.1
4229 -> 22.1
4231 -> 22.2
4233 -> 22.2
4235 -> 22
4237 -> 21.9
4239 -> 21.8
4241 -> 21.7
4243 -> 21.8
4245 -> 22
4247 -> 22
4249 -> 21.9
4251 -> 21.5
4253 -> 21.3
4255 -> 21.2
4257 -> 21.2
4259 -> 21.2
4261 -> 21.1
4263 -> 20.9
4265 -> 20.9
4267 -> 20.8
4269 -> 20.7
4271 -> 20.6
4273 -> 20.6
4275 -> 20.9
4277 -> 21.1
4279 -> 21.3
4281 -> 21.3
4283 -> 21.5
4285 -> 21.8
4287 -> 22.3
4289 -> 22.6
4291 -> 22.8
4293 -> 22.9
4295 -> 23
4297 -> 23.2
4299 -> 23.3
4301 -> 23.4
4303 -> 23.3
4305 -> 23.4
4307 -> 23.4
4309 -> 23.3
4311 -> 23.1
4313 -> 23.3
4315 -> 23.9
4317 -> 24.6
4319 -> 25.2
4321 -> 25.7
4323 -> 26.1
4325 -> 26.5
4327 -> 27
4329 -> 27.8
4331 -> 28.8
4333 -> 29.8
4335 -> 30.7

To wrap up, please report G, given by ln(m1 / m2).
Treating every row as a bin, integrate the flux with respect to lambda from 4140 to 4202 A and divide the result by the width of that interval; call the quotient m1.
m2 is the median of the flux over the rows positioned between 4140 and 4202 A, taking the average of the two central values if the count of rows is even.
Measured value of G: 0.0037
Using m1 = 22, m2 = 21.8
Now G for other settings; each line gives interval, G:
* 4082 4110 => -0.0056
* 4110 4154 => -0.0100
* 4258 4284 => 0.0044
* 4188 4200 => 0.0048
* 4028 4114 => 0.0302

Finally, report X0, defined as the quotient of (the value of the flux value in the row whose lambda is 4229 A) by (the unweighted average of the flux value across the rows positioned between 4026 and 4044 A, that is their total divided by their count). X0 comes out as 0.98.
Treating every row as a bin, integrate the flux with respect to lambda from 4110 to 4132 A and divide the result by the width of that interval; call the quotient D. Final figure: 24.7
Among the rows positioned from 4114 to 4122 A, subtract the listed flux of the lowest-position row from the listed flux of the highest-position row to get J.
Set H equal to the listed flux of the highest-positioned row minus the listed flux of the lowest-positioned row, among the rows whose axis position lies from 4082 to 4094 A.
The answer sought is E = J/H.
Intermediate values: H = 1.3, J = -1.10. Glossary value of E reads -0.8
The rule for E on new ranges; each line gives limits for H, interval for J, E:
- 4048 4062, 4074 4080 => 1.0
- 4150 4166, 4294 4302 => 0.4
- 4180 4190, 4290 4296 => -1.0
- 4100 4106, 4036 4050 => 1.5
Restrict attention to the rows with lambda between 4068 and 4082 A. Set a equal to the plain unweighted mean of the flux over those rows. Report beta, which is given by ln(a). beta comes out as 3.177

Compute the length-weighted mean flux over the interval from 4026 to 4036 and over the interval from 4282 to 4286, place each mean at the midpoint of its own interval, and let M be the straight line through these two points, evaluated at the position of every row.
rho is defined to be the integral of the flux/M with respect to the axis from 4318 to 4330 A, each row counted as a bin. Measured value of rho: 14.7 A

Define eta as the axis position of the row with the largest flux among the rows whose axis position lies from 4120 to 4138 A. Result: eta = 4121 A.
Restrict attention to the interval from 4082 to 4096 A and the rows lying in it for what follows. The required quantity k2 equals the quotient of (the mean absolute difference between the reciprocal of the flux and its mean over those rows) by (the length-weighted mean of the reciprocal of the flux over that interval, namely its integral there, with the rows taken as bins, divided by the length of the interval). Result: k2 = 0.020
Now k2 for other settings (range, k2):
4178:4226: 0.026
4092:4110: 0.013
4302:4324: 0.038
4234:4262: 0.015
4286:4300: 0.011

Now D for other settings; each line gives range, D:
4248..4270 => 21.2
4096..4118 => 26.6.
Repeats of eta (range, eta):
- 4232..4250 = 4233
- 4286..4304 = 4301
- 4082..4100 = 4099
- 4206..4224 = 4223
